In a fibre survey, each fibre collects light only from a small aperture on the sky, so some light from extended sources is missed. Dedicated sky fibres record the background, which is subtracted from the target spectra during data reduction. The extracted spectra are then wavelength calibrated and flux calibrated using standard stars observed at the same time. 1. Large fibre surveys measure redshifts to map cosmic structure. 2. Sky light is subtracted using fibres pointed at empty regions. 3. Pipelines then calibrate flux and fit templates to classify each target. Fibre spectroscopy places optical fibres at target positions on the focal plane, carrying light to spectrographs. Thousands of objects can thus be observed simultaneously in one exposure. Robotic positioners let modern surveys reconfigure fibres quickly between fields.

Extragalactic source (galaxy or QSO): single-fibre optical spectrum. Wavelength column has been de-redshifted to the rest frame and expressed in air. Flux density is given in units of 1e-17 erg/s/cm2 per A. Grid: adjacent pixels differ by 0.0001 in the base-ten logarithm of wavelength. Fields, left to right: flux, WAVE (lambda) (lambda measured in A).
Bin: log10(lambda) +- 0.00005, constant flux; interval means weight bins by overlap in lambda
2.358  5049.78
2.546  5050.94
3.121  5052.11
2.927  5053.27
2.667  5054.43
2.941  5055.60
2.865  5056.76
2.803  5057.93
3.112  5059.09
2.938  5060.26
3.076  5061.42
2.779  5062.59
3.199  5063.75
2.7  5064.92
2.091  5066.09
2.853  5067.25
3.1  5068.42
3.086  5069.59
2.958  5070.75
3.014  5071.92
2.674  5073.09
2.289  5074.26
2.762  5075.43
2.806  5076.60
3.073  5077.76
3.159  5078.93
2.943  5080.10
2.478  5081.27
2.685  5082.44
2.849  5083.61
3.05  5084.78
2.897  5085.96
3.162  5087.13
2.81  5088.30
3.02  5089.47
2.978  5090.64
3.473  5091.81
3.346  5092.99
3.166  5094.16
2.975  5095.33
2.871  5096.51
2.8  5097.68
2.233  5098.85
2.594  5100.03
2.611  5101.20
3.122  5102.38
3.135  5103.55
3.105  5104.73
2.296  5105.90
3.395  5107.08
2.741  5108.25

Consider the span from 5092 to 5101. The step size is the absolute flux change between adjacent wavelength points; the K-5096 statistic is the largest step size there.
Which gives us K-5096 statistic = 0.57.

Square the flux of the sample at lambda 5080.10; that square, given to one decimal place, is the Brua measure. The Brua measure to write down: 8.7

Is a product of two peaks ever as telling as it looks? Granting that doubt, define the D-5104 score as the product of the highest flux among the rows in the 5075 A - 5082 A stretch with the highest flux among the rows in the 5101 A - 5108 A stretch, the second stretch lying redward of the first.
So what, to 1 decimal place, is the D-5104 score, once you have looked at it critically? 10.7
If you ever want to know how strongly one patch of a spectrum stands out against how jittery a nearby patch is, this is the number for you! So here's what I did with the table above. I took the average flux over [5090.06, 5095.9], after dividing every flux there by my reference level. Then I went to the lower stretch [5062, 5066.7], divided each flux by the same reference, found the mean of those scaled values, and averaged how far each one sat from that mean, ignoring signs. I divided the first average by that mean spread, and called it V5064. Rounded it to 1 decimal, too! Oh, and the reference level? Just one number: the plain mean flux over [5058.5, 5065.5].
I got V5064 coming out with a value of 10.6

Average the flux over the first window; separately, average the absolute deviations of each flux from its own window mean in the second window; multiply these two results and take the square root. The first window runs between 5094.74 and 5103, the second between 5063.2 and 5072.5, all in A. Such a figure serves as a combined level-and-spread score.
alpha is 0.82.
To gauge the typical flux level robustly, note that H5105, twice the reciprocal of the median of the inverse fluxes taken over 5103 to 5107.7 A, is 6.24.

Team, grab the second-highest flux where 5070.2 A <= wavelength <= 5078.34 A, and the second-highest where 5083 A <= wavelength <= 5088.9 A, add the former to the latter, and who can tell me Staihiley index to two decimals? 6.06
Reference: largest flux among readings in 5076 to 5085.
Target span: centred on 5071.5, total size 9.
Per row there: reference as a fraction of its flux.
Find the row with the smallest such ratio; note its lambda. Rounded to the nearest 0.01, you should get 5068.42 A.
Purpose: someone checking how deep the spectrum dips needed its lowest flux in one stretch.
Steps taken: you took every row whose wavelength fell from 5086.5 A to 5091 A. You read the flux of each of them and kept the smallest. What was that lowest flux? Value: 2.81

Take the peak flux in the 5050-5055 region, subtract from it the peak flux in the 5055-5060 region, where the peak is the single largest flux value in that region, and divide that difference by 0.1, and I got 0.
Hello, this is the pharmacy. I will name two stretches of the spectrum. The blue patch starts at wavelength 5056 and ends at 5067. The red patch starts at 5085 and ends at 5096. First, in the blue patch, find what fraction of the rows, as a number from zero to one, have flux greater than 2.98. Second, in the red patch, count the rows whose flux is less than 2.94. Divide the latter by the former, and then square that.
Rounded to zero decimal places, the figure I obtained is 36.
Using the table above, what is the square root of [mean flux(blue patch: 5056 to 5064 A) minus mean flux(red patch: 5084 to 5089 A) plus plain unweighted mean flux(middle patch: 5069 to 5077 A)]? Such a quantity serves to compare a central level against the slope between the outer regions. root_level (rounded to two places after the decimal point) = 1.67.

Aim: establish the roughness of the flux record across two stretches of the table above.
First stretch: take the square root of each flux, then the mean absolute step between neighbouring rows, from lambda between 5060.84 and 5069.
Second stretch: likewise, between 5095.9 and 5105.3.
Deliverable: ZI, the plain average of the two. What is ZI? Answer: 0.107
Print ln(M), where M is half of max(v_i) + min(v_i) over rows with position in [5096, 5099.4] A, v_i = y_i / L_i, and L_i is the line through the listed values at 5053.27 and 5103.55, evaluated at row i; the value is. -0.20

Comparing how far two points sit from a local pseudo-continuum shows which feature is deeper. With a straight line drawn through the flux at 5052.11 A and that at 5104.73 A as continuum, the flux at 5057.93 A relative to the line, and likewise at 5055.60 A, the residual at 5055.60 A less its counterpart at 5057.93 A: 0.14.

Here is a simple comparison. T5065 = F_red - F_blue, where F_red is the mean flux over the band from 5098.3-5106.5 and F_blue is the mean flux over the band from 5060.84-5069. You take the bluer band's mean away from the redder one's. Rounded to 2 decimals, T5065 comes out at -0.10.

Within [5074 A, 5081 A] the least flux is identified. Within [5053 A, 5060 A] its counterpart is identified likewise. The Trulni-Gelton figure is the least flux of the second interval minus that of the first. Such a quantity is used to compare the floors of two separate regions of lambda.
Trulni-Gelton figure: 0.38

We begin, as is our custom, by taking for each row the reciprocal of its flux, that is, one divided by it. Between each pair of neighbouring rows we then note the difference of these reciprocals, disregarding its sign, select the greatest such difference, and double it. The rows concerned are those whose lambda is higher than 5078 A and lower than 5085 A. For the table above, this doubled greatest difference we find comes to 0.128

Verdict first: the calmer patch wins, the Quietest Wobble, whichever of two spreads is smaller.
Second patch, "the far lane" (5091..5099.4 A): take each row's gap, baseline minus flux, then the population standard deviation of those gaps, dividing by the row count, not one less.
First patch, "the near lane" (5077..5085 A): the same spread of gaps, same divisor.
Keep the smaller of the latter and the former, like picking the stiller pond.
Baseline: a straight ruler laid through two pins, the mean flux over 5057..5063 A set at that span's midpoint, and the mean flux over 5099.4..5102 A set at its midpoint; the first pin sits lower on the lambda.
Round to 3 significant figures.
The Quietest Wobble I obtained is 0.218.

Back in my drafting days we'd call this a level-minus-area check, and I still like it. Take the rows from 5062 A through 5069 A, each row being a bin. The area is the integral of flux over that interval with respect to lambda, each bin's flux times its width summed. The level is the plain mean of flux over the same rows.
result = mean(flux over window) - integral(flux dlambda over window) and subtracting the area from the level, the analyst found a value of -16.7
